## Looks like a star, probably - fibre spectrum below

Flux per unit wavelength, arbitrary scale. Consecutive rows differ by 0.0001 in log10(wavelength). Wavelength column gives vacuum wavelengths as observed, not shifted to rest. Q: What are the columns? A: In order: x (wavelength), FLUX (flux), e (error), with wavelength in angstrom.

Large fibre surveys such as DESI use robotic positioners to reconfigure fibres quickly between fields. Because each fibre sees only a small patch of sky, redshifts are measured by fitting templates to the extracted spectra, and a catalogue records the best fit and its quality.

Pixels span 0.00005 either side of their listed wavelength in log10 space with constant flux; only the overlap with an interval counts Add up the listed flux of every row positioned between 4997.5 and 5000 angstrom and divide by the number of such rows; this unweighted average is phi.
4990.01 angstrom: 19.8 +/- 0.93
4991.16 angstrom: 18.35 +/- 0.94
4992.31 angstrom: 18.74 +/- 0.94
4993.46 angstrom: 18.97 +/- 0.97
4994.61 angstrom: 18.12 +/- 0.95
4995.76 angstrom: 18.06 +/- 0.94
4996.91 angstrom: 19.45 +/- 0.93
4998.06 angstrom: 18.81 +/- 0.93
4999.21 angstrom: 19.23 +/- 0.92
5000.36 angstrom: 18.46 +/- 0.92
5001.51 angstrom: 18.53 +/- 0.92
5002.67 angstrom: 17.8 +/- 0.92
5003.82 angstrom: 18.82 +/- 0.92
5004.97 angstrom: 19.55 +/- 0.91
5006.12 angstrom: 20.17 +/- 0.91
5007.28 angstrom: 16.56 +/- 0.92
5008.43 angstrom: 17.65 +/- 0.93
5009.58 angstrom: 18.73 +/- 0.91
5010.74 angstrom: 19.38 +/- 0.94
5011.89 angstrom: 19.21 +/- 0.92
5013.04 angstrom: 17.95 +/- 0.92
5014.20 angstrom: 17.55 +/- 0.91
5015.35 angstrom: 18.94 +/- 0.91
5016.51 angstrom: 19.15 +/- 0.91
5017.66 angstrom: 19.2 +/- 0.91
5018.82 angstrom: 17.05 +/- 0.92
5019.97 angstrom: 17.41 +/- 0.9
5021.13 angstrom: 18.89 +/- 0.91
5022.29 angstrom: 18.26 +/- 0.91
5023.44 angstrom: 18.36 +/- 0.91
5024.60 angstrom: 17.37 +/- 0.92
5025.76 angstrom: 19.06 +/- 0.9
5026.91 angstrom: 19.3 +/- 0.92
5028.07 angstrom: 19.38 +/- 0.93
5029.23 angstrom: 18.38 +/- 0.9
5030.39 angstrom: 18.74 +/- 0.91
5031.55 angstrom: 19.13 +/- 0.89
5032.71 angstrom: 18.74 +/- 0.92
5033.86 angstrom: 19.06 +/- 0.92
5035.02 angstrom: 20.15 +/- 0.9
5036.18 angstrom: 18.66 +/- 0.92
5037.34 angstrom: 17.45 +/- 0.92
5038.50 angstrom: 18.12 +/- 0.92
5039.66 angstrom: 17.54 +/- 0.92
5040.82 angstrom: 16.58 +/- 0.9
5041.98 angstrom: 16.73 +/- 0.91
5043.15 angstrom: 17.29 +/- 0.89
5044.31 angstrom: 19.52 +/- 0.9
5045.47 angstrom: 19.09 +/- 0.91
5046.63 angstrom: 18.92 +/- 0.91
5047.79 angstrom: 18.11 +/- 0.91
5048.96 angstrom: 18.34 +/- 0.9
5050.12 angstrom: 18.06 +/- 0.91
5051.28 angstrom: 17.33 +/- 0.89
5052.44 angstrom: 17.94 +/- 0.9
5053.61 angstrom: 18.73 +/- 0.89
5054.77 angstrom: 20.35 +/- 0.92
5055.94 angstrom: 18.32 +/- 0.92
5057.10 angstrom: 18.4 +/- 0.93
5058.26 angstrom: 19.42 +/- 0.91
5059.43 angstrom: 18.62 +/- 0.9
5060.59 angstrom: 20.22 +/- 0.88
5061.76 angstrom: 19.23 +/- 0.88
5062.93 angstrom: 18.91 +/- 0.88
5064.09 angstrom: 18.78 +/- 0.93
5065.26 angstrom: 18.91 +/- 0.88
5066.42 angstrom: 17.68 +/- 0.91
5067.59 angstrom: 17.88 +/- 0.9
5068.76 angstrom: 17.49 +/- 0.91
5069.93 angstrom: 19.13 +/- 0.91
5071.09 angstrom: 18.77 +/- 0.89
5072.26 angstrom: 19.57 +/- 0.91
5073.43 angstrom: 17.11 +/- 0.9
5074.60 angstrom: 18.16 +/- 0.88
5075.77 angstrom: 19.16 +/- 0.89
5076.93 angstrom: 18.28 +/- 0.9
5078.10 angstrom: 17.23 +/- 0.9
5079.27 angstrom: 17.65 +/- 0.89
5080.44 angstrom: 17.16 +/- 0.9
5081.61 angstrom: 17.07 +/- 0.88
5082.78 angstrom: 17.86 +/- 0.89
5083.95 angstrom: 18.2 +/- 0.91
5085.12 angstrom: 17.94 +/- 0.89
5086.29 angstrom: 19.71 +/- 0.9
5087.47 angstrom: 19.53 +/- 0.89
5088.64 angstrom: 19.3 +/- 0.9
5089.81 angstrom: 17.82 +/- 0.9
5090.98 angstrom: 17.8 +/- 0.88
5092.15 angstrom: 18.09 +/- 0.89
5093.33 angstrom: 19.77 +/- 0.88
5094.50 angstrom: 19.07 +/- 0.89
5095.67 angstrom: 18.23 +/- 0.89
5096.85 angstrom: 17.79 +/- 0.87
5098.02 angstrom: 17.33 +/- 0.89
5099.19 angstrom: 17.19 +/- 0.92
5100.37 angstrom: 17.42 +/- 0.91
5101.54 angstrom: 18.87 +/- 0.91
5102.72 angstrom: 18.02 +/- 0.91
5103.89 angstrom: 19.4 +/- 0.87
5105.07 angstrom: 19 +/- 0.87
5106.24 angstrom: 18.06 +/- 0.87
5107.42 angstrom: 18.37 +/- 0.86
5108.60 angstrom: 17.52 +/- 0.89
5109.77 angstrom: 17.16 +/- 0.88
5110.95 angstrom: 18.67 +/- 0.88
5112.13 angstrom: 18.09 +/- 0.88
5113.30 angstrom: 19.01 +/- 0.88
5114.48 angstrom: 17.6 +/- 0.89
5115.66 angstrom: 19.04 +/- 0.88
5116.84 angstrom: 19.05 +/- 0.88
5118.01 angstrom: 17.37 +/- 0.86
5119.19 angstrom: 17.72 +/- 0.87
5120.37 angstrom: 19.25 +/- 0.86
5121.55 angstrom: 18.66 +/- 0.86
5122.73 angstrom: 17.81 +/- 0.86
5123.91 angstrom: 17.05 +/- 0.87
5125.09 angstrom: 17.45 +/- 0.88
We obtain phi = 19.0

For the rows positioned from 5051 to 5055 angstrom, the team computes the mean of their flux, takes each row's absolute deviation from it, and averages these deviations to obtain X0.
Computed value 0.95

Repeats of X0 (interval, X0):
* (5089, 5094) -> 0.70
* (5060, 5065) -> 0.47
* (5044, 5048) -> 0.40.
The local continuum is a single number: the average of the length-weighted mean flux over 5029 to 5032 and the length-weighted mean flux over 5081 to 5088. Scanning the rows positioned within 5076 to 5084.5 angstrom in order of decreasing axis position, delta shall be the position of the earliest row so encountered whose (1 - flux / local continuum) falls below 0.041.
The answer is 5083.95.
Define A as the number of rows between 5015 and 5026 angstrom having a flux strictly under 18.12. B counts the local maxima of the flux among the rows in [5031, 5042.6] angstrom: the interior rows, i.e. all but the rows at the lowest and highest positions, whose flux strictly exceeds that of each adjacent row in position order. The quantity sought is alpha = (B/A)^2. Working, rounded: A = 3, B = 2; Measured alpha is 0.44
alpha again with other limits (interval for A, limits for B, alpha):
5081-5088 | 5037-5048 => 0.44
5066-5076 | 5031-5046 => 0.56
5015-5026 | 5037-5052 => 1.00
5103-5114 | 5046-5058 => 0.25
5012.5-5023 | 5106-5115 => 0.56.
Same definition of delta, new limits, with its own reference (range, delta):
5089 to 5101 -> 5095.67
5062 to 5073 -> 5072.26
